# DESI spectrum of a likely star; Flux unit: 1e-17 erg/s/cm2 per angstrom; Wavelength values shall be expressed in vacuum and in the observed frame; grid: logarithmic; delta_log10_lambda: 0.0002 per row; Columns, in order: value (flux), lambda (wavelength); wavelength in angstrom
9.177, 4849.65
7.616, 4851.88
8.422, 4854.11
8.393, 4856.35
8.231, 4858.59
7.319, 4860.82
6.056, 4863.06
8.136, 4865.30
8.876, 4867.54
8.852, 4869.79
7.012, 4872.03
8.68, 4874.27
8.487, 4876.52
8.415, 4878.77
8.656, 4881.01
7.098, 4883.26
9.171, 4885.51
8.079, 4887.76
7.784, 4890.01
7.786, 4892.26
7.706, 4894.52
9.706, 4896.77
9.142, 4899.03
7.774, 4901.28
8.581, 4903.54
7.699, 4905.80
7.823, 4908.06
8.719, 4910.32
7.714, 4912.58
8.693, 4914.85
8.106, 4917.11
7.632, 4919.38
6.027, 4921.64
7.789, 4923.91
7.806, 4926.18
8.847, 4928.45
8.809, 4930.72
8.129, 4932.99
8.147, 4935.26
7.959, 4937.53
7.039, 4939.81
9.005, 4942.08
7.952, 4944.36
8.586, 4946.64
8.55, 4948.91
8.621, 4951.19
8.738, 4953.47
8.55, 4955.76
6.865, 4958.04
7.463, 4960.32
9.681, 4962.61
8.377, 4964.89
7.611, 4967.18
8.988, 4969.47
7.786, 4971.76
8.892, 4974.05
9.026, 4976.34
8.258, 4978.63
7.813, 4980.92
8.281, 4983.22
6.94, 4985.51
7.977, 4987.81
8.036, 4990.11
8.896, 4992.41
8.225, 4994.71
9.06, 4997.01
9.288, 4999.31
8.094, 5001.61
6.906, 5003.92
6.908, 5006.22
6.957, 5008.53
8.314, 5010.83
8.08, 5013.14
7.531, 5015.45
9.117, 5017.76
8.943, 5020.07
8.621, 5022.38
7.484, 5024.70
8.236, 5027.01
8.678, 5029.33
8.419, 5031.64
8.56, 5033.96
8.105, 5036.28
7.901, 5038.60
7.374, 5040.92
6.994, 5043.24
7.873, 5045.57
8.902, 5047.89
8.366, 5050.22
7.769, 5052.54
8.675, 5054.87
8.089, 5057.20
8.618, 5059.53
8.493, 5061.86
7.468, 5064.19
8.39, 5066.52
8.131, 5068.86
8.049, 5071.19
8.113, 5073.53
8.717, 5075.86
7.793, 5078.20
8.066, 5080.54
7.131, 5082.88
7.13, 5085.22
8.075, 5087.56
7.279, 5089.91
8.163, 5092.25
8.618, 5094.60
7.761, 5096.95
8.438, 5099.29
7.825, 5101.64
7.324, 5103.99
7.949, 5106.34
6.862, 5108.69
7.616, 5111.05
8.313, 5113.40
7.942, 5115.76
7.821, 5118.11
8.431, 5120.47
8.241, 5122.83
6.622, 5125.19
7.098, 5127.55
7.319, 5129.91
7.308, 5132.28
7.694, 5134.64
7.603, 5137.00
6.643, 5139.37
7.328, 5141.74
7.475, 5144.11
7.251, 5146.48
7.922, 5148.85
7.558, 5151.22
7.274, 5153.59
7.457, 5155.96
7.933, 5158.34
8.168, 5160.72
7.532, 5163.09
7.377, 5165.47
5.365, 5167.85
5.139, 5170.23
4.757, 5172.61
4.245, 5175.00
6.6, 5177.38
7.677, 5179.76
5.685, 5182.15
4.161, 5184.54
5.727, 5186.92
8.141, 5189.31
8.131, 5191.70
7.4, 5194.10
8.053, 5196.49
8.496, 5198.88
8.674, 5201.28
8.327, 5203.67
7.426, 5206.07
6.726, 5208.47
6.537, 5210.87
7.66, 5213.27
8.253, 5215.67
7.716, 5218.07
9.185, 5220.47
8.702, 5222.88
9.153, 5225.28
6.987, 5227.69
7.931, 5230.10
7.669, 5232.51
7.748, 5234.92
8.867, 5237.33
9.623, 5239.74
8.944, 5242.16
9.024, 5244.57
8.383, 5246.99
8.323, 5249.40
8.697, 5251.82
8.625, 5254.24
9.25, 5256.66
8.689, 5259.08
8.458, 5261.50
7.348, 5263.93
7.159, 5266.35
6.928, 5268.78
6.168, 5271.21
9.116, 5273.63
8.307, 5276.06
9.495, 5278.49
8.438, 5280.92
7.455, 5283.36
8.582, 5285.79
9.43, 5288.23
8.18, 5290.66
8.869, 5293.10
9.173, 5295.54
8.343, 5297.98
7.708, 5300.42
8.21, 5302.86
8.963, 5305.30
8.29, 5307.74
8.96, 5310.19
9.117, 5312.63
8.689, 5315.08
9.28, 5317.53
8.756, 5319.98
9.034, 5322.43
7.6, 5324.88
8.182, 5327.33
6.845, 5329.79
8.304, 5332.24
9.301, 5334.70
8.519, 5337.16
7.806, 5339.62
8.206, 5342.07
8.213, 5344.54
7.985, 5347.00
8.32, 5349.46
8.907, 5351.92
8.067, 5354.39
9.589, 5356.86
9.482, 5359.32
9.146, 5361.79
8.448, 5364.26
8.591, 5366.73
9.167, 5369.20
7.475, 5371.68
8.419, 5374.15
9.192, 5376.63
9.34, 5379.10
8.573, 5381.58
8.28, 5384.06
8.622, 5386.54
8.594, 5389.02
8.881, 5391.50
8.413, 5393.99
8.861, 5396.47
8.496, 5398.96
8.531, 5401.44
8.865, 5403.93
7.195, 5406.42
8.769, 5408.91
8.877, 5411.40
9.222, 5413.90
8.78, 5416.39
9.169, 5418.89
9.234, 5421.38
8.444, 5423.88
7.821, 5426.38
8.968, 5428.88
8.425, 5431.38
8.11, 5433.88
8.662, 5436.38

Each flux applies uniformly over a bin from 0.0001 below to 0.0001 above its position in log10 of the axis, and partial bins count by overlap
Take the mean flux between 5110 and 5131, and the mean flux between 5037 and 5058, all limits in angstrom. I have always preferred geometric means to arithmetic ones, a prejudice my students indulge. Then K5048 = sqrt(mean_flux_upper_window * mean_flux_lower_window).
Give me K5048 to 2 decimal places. 7.85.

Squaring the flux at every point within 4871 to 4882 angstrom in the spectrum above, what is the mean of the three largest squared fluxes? 74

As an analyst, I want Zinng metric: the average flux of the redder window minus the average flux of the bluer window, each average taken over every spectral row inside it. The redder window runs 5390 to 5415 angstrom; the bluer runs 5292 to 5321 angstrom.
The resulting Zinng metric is -0.09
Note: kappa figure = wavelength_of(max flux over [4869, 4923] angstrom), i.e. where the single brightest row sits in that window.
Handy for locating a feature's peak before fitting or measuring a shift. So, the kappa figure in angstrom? 4896.77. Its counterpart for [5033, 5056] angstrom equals 5047.89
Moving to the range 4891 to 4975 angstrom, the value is 4896.77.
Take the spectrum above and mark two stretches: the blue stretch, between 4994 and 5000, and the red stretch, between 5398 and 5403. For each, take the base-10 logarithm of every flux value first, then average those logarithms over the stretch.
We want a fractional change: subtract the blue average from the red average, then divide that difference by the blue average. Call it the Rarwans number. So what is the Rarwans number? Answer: -0.02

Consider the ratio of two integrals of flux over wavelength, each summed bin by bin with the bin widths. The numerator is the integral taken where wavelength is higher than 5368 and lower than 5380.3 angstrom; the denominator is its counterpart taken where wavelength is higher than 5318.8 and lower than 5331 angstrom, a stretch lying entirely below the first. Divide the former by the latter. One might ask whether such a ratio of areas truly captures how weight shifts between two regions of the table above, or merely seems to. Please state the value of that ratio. 1.09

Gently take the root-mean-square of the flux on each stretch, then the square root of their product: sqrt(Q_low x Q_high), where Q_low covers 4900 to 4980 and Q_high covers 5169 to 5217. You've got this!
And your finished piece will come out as 7.60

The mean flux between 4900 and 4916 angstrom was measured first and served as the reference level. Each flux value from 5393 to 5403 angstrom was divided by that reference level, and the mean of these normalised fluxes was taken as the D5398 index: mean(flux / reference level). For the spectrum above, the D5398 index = 1.05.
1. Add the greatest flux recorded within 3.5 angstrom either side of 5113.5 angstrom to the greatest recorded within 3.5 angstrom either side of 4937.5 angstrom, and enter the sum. 16.5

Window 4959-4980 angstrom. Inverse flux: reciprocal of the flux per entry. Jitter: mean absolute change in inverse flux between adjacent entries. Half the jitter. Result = 0.0078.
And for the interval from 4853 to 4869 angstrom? 0.0082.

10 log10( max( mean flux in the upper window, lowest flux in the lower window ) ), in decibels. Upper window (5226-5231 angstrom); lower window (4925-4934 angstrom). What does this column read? 8.92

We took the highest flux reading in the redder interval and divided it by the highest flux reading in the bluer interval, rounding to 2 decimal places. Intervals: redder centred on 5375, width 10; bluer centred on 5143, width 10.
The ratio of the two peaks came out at 1.25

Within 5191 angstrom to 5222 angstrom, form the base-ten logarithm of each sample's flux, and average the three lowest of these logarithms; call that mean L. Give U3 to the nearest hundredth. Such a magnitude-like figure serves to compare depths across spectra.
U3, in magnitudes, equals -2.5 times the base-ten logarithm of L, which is 0.19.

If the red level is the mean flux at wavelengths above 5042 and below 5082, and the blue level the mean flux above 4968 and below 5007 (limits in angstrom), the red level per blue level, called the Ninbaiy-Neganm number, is 0.99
